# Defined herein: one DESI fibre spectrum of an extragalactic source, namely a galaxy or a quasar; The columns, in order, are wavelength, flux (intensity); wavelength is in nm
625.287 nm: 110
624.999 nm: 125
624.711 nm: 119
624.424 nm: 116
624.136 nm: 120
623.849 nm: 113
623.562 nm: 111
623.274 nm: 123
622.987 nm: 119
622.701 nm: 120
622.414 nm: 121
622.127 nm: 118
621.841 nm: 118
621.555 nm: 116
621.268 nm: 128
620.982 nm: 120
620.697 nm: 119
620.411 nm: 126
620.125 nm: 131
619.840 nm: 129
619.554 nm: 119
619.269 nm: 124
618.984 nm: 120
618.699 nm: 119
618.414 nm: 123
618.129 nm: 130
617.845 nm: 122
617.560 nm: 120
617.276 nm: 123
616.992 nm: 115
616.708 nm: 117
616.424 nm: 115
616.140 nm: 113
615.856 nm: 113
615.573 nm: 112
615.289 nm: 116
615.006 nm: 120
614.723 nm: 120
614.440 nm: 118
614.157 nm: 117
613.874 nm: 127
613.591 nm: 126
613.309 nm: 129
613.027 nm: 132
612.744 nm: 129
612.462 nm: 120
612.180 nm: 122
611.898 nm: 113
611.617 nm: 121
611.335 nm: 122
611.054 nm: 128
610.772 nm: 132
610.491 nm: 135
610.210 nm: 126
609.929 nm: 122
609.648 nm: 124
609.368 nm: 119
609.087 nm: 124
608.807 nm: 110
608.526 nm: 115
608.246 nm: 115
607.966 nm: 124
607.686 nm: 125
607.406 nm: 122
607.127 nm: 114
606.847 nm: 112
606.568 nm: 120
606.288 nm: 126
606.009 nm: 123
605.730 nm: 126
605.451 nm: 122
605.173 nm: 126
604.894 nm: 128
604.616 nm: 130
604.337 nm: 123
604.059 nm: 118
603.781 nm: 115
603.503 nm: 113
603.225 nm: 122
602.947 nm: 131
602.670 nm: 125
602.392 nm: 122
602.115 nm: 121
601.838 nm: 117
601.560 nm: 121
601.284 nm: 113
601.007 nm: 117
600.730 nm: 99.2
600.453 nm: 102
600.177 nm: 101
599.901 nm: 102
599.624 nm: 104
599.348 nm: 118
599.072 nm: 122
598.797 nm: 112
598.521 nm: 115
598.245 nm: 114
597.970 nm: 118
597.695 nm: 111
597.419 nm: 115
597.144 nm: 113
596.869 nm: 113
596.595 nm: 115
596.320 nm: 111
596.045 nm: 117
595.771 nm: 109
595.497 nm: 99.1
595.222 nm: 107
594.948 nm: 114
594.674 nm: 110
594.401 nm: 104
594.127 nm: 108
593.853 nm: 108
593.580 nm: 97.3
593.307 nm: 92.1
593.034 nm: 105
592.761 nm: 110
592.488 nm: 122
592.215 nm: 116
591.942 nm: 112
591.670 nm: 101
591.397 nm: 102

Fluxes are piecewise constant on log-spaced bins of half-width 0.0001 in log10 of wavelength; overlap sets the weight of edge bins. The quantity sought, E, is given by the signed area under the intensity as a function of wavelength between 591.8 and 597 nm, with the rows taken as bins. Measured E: 566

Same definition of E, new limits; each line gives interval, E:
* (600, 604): 462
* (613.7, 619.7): 715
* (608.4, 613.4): 617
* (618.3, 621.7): 418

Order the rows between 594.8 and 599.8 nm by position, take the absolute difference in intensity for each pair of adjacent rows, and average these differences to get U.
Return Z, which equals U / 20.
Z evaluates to 0.28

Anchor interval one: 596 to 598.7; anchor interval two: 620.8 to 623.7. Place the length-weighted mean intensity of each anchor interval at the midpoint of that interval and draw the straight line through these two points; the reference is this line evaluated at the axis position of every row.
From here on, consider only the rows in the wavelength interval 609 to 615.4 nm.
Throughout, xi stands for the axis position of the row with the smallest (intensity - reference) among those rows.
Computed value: 611.898 nm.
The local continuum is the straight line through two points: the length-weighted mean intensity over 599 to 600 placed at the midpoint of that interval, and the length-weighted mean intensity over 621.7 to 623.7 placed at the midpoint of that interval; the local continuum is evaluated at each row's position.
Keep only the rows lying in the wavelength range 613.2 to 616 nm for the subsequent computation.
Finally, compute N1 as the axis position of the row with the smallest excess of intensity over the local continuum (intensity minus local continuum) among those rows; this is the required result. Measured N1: 615.573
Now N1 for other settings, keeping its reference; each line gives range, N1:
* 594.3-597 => 595.497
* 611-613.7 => 611.898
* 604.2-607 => 606.847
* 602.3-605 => 603.503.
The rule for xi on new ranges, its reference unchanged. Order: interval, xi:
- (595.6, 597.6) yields 595.771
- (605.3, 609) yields 608.807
